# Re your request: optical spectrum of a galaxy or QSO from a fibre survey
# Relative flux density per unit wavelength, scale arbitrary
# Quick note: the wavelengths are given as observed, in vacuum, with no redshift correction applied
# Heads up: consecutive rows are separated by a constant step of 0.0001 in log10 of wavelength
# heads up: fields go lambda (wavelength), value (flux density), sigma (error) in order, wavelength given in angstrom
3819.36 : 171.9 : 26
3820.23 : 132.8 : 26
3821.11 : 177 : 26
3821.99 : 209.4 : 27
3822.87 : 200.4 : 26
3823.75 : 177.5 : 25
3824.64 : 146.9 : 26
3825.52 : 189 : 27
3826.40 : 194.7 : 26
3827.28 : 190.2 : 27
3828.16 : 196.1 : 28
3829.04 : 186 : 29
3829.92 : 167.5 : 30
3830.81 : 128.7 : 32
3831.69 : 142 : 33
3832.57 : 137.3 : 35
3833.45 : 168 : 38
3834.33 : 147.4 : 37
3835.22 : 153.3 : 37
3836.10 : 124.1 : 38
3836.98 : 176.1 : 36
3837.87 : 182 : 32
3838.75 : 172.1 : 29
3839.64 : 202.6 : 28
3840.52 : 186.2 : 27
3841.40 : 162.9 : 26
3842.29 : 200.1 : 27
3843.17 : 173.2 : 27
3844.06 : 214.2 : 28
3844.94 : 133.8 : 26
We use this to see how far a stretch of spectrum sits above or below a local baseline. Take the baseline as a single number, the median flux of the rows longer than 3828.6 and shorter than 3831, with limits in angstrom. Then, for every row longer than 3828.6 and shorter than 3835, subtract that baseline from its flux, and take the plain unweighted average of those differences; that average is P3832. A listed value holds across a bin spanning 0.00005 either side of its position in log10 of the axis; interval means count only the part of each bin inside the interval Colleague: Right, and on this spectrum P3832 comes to -14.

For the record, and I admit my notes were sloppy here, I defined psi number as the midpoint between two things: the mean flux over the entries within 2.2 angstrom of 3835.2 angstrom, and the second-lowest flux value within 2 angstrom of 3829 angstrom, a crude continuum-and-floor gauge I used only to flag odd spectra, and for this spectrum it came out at 161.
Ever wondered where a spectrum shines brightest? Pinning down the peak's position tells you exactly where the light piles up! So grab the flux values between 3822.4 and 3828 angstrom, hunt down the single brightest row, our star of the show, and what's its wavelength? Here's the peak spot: 3822.87 angstrom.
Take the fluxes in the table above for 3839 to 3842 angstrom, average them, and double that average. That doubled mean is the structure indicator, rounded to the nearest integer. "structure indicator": 368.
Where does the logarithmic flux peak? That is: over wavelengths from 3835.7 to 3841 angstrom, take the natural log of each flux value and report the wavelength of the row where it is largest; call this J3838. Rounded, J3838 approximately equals 3839.64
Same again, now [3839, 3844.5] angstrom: 3844.06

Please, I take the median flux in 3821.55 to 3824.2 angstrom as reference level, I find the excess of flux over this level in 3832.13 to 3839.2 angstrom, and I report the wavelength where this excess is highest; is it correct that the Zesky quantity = 3837.87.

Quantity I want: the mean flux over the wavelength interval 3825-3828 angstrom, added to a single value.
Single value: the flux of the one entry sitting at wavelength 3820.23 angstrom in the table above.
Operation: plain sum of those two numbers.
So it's 324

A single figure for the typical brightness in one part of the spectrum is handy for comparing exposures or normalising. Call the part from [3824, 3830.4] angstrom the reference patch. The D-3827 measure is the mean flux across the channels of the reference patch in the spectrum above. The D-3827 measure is 181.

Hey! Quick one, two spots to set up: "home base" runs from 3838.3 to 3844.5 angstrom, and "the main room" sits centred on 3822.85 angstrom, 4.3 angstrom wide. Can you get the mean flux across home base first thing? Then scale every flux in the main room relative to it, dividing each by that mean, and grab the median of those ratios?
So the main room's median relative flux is 0.95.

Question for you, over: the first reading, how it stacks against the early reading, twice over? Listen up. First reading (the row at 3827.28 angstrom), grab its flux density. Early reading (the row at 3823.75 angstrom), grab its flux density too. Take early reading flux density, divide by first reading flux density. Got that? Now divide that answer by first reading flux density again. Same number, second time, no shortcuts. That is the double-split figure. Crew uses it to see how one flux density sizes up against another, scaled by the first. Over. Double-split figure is 0.0049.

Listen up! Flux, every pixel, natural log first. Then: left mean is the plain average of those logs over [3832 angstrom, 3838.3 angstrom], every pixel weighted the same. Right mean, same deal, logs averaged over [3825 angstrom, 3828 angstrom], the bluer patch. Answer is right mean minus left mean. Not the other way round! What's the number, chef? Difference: 0.22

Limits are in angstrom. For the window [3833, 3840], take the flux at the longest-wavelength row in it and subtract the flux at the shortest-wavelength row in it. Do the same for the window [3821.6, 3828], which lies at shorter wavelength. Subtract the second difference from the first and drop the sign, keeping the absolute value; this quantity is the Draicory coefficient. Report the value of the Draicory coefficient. 54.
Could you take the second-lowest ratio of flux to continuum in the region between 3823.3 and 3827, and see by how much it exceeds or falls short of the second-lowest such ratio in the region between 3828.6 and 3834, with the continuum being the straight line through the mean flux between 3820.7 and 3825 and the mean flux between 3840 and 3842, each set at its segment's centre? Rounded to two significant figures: 0.21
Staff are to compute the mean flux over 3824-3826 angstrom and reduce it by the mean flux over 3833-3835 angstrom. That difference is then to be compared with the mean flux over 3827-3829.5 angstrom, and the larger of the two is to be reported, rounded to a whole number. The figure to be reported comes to 191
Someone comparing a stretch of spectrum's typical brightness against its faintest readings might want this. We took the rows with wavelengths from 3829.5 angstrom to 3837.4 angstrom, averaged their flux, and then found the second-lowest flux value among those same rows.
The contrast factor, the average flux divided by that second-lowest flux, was 1.16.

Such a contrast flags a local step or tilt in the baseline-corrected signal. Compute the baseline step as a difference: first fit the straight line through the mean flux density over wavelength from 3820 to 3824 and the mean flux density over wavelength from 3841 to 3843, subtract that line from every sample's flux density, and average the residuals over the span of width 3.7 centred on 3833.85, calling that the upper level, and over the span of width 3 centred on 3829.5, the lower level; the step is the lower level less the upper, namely 19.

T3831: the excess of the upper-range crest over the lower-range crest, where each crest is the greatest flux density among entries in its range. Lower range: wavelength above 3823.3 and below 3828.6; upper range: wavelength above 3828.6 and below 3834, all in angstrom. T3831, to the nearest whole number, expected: -10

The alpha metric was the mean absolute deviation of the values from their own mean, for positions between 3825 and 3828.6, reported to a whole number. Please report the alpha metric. 3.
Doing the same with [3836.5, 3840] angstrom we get 10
